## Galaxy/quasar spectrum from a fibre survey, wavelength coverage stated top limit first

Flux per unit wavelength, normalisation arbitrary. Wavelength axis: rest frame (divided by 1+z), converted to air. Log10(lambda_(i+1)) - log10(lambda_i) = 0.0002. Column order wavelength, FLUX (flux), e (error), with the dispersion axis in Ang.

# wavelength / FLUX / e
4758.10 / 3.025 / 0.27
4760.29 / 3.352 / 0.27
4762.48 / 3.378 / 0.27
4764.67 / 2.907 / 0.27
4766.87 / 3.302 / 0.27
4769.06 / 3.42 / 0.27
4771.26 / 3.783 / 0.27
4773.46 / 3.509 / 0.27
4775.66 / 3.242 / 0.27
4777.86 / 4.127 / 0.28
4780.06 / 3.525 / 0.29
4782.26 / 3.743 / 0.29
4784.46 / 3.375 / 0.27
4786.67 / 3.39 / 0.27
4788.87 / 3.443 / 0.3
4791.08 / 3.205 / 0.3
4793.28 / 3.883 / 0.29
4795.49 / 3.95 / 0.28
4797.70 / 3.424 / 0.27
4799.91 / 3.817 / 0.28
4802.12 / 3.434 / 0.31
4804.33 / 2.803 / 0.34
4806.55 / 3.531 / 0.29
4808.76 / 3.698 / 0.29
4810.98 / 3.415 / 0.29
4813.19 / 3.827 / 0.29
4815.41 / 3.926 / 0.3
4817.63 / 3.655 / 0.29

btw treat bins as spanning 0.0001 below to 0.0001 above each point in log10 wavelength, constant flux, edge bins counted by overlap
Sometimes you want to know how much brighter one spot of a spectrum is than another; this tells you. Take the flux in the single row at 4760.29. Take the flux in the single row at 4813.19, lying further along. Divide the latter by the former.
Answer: 1.14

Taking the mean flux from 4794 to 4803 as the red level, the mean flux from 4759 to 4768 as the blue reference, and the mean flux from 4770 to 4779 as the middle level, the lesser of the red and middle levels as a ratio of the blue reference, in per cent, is 113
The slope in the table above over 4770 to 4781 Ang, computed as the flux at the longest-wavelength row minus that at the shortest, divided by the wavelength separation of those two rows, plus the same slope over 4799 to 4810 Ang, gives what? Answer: -0.043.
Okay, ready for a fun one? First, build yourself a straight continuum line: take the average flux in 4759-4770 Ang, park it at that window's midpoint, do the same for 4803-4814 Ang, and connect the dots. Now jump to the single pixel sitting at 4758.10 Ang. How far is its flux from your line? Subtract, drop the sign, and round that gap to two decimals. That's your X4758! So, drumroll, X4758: 0.22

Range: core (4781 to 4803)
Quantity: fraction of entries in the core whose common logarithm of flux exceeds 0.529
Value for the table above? 0.80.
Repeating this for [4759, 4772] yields 0.33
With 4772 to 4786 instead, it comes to 0.67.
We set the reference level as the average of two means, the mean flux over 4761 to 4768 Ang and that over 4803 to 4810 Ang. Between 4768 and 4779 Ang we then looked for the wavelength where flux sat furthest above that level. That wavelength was 4777.86 Ang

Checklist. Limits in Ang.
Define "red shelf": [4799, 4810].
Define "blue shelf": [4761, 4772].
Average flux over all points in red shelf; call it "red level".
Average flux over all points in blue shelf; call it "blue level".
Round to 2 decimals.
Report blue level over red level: 0.97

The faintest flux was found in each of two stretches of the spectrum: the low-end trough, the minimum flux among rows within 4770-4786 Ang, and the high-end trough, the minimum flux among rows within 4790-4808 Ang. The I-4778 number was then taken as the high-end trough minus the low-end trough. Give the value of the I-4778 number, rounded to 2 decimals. -0.44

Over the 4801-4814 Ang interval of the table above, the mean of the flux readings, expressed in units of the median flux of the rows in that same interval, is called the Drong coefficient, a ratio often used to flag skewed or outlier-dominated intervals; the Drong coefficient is 0.99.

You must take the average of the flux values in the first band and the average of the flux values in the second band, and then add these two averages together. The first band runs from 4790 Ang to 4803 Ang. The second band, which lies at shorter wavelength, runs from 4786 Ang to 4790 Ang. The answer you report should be 7.04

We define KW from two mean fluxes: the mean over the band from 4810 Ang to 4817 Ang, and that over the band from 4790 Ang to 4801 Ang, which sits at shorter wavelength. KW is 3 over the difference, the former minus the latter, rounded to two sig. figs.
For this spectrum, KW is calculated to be 45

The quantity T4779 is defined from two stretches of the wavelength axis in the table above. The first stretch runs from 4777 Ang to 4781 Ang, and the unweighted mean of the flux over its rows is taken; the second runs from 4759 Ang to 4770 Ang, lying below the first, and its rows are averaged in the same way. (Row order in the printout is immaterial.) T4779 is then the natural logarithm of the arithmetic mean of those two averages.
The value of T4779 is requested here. 1.27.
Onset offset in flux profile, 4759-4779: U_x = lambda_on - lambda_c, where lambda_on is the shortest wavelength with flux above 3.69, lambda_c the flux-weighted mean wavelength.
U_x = 1.9 Ang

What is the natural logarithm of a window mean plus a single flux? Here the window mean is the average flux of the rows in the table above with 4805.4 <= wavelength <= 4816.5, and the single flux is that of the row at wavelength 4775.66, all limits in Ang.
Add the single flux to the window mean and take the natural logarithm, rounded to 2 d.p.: 1.93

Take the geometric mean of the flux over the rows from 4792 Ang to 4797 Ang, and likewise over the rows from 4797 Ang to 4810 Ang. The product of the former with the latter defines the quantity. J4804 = 13.5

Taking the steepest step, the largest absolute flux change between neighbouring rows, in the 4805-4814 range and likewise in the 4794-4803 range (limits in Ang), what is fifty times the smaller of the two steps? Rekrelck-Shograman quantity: 20.6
